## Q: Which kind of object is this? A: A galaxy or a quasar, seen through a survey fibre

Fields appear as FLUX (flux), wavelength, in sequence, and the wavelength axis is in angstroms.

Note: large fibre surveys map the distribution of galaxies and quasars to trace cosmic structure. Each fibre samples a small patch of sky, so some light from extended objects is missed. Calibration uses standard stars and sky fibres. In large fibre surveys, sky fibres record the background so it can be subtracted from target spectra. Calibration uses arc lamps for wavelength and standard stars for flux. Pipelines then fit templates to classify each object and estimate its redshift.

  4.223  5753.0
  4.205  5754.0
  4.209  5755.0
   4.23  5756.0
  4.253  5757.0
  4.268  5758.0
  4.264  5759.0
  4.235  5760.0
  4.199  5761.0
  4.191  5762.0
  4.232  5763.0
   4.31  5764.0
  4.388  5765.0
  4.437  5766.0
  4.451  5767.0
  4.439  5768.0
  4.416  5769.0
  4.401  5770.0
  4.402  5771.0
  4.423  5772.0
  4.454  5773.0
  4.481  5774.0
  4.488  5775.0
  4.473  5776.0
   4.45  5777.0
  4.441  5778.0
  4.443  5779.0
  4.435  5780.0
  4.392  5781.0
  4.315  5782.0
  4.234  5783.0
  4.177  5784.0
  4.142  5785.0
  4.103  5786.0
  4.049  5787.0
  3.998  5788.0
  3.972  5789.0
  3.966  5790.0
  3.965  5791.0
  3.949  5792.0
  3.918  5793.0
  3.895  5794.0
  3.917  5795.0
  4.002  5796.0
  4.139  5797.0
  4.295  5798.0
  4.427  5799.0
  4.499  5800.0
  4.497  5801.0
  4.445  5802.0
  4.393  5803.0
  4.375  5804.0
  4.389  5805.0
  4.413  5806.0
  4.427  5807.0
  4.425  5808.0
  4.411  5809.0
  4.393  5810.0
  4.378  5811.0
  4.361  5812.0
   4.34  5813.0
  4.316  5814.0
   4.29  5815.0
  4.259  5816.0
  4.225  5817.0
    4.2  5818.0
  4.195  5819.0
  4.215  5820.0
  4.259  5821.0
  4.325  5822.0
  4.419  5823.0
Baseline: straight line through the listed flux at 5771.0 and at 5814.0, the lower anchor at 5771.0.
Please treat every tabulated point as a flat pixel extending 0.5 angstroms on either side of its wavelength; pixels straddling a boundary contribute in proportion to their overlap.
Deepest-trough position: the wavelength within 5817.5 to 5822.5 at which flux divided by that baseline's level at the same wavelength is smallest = 5819.0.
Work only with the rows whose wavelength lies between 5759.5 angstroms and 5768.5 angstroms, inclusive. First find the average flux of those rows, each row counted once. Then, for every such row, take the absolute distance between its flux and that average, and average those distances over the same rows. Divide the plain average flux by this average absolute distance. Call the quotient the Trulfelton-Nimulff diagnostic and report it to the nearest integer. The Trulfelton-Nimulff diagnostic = 45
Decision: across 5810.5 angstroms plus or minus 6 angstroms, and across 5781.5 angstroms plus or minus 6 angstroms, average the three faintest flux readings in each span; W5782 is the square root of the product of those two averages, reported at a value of 4.19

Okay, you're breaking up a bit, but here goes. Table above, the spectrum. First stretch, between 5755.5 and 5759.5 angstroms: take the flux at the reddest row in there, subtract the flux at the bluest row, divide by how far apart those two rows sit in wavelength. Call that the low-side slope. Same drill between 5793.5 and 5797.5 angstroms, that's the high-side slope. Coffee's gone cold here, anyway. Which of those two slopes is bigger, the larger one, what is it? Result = 0.081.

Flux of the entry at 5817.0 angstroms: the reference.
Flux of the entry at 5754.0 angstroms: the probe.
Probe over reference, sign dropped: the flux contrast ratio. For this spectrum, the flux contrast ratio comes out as 1.00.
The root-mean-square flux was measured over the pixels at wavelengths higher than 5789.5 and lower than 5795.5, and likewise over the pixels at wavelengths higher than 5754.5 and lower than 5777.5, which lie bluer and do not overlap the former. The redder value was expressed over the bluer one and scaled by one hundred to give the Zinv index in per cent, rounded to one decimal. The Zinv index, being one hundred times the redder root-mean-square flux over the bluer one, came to 90.4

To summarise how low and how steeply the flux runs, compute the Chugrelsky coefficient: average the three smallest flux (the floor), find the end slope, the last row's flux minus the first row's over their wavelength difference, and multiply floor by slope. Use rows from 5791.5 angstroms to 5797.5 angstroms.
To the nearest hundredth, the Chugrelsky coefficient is 0.15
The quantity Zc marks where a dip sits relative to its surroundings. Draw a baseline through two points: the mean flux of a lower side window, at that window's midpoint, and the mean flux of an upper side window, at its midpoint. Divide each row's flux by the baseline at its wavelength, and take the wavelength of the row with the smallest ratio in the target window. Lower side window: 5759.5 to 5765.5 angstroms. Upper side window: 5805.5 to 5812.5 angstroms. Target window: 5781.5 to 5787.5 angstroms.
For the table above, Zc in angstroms 5787.0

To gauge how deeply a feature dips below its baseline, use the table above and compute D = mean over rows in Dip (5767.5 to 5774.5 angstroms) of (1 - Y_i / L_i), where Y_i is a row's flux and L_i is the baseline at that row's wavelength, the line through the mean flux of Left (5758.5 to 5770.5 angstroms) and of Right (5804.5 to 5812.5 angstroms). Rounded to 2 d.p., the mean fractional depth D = -0.02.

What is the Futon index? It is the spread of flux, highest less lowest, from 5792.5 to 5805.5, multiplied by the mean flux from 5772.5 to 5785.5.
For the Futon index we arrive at 2.6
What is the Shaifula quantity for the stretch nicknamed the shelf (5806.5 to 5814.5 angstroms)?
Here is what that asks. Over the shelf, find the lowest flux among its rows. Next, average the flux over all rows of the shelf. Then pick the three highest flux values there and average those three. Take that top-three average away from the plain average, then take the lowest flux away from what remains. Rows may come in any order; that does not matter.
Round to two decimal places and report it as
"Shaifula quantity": -4.36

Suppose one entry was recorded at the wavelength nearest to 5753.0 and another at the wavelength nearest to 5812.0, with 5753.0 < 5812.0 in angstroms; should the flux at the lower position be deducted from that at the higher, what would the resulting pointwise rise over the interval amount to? 0.14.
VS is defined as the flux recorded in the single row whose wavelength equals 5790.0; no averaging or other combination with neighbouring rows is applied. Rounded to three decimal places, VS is 3.966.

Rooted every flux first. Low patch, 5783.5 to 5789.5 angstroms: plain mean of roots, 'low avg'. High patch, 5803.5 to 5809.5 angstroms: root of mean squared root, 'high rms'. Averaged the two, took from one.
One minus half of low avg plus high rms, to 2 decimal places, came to -1.06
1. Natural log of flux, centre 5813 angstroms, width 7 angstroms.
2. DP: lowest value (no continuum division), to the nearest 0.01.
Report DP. 1.45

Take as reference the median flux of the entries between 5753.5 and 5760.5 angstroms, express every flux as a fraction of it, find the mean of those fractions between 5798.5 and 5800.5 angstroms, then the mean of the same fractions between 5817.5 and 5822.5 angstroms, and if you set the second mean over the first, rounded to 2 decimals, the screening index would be 0.95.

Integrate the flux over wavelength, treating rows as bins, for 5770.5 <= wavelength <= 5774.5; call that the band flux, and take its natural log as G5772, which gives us 2.9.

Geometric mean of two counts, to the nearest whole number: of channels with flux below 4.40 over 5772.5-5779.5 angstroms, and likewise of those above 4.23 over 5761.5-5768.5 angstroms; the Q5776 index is 0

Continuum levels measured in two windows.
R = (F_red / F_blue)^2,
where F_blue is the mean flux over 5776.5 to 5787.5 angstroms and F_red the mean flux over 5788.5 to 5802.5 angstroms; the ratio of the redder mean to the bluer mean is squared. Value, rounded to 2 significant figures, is 0.93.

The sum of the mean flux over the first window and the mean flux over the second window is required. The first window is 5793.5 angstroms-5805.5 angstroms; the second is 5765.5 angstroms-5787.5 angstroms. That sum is 8.64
